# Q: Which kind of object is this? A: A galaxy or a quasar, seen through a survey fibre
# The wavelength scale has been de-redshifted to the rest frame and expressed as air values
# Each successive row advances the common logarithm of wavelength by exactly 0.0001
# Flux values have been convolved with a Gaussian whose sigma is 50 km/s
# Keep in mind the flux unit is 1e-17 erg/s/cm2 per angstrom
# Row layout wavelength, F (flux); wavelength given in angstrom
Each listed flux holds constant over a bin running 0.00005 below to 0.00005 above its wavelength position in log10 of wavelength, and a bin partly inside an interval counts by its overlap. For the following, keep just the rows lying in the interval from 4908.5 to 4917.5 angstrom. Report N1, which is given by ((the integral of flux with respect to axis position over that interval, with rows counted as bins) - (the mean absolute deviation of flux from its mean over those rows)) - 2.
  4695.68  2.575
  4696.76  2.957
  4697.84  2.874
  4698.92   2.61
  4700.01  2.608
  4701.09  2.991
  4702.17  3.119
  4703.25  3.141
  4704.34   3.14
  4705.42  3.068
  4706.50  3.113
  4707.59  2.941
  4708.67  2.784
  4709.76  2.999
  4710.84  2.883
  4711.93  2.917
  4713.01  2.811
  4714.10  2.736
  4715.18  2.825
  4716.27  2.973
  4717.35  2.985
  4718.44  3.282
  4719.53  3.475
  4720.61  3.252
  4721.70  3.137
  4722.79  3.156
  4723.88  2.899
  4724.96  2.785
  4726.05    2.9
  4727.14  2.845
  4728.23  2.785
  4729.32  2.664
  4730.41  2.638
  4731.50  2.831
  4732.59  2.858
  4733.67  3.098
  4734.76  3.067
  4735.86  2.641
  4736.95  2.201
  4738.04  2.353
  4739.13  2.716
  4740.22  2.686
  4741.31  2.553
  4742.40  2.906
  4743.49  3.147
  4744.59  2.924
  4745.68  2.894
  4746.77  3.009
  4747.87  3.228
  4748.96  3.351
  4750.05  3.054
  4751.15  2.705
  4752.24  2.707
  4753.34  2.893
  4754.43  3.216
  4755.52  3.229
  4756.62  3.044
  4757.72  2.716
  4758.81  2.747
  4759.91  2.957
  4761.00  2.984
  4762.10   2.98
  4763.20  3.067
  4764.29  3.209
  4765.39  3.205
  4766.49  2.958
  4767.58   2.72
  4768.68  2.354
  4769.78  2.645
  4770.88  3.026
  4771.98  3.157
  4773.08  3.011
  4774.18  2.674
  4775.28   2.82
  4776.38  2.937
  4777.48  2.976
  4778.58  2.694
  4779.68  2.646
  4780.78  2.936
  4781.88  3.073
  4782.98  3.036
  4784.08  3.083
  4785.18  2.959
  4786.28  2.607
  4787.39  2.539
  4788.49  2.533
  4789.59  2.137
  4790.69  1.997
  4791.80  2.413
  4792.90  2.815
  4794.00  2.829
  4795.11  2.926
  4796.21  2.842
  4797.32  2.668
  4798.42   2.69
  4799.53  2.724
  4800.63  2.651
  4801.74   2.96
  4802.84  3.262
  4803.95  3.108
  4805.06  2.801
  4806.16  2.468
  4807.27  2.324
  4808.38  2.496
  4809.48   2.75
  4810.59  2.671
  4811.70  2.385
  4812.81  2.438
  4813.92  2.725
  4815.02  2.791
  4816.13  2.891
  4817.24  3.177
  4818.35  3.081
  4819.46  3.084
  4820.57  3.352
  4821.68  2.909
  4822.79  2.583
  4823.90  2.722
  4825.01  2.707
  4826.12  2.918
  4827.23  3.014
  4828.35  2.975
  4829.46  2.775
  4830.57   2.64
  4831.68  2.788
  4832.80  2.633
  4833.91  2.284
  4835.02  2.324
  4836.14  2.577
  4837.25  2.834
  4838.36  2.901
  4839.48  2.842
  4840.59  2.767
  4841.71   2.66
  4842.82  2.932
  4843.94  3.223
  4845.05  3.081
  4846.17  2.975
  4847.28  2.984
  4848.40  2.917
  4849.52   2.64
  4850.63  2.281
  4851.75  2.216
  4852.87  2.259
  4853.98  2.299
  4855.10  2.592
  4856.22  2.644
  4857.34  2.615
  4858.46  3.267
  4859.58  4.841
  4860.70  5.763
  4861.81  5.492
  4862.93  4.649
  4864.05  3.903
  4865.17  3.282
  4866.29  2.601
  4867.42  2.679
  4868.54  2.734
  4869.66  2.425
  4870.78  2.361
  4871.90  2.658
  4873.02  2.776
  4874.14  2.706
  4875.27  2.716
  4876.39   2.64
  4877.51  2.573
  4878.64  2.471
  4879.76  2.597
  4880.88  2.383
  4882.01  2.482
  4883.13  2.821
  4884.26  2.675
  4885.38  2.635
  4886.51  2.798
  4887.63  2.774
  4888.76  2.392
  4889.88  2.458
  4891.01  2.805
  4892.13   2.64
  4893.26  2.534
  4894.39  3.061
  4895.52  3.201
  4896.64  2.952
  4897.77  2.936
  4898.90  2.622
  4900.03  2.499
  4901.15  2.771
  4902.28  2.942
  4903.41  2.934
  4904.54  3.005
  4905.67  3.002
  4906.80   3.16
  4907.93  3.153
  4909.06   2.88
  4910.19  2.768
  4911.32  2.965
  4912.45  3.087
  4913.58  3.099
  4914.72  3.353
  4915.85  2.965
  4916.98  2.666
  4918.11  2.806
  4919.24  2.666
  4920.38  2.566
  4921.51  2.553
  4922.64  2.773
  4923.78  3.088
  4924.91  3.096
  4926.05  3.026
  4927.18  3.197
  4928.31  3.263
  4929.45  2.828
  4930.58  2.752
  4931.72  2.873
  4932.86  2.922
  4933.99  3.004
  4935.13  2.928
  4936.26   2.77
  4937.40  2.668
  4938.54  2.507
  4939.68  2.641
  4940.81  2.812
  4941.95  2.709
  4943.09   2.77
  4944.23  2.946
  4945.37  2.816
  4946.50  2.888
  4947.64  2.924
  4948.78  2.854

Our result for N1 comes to 24.6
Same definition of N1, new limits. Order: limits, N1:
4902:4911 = 24.7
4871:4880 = 21.6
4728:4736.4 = 21.6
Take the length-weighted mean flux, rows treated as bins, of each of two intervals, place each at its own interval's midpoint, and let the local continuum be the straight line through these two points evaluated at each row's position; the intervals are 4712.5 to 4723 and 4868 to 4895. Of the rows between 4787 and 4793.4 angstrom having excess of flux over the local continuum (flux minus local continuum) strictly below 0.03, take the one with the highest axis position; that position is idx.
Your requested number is 4792.90 angstrom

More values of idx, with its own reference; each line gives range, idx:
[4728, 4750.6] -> 4746.77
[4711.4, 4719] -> 4717.35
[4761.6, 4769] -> 4768.68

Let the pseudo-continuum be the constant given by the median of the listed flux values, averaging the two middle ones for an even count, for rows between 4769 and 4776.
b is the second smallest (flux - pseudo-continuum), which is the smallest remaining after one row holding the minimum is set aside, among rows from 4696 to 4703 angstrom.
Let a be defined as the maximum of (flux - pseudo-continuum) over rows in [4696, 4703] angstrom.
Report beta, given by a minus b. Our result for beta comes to 0.51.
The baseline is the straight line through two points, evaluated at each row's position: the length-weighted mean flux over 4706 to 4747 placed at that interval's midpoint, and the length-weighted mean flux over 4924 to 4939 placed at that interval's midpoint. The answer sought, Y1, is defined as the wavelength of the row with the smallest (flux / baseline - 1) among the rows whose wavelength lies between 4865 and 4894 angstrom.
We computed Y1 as 4870.78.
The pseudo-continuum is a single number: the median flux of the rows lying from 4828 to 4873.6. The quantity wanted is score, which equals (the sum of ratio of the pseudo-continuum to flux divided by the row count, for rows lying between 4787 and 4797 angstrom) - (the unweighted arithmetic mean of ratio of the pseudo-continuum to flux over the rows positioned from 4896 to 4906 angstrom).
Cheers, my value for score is 0.12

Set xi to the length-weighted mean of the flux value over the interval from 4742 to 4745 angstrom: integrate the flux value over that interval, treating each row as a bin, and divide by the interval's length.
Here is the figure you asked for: 2.99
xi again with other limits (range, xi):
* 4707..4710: 2.89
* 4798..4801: 2.69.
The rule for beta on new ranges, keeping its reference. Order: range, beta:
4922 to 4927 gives 0.07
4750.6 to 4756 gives 0.52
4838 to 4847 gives 0.46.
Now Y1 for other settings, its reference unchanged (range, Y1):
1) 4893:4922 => 4900.03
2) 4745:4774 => 4768.68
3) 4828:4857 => 4851.75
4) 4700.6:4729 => 4714.10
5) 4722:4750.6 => 4736.95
